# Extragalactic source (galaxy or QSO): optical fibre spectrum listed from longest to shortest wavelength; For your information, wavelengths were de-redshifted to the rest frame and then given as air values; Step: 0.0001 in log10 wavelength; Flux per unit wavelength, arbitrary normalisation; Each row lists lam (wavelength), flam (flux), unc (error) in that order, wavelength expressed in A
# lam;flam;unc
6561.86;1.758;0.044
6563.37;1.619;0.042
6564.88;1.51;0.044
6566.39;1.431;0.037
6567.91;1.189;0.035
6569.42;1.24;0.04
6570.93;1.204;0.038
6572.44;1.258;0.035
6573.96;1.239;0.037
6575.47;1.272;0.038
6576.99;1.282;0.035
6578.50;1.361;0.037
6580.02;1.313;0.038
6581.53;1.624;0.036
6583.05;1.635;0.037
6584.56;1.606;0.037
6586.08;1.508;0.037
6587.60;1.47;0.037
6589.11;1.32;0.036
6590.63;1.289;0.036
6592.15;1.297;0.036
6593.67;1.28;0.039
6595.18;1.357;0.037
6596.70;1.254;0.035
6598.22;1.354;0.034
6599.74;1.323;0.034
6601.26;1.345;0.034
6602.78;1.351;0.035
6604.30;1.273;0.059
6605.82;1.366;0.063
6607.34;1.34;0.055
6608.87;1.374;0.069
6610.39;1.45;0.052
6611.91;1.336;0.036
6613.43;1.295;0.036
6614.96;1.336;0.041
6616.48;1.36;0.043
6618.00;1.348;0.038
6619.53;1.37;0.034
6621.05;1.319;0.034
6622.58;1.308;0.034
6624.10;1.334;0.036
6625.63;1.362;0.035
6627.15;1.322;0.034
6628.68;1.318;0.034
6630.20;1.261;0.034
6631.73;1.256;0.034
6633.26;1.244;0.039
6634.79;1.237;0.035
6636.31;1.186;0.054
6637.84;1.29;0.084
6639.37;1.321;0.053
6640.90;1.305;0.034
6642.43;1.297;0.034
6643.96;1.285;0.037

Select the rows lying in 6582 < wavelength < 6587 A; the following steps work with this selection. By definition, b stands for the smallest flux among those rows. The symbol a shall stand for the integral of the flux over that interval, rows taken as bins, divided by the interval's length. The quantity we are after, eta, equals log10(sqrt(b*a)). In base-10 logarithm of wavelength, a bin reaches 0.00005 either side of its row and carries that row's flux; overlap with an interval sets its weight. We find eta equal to 0.189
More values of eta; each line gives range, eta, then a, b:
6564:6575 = 0.094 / 1.30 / 1.189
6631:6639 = 0.085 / 1.25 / 1.186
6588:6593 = 0.114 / 1.31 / 1.289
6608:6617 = 0.122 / 1.36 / 1.295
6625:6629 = 0.123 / 1.34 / 1.318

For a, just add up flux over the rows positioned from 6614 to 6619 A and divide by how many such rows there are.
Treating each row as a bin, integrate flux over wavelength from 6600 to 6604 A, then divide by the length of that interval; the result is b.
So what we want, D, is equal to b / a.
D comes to 0.99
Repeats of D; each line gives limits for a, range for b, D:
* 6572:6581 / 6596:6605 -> 1.02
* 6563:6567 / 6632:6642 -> 0.83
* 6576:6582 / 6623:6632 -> 0.94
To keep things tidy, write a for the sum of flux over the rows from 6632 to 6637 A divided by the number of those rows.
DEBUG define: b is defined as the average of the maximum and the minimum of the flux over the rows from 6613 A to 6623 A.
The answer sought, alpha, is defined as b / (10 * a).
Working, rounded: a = 1.22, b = 1.33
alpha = 0.109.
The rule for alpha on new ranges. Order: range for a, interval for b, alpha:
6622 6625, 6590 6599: 0.099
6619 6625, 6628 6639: 0.094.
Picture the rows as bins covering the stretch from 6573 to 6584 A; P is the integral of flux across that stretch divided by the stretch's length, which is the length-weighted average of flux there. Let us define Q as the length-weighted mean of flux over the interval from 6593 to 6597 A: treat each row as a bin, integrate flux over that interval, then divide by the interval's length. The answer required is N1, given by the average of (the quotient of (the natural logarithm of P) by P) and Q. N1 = 0.77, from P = 1.39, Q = 1.30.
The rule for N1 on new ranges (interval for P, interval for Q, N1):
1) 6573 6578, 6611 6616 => 0.76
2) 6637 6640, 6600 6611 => 0.78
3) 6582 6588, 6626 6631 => 0.80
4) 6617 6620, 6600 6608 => 0.78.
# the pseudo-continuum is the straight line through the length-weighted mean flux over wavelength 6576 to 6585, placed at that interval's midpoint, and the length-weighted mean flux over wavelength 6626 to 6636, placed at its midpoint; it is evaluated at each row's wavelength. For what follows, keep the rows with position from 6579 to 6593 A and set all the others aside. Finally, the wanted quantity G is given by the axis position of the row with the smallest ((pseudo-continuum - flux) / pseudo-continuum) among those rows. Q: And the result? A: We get 6583.05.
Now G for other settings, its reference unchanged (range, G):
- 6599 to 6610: 6608.87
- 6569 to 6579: 6578.50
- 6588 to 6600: 6598.22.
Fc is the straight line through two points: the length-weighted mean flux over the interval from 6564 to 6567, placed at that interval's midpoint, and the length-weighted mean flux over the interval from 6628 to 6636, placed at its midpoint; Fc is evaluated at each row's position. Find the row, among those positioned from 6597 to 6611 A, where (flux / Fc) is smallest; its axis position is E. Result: 6604.30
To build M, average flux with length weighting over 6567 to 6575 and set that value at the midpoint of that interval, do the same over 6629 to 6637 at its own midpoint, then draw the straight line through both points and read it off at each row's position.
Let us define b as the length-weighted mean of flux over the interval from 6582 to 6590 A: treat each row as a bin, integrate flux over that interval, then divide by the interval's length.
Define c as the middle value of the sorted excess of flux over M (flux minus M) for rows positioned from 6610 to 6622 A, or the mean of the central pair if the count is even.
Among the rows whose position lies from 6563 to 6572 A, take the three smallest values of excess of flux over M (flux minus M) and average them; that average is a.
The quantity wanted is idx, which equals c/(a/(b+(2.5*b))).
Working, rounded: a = -0.02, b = 1.51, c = 0.103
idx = -27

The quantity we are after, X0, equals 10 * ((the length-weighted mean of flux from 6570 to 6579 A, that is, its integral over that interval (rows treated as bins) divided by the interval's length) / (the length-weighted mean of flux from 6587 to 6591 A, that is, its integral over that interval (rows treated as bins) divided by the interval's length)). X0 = 9.3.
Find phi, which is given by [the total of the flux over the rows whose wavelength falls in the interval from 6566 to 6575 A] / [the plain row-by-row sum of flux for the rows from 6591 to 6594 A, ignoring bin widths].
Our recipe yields 2.9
